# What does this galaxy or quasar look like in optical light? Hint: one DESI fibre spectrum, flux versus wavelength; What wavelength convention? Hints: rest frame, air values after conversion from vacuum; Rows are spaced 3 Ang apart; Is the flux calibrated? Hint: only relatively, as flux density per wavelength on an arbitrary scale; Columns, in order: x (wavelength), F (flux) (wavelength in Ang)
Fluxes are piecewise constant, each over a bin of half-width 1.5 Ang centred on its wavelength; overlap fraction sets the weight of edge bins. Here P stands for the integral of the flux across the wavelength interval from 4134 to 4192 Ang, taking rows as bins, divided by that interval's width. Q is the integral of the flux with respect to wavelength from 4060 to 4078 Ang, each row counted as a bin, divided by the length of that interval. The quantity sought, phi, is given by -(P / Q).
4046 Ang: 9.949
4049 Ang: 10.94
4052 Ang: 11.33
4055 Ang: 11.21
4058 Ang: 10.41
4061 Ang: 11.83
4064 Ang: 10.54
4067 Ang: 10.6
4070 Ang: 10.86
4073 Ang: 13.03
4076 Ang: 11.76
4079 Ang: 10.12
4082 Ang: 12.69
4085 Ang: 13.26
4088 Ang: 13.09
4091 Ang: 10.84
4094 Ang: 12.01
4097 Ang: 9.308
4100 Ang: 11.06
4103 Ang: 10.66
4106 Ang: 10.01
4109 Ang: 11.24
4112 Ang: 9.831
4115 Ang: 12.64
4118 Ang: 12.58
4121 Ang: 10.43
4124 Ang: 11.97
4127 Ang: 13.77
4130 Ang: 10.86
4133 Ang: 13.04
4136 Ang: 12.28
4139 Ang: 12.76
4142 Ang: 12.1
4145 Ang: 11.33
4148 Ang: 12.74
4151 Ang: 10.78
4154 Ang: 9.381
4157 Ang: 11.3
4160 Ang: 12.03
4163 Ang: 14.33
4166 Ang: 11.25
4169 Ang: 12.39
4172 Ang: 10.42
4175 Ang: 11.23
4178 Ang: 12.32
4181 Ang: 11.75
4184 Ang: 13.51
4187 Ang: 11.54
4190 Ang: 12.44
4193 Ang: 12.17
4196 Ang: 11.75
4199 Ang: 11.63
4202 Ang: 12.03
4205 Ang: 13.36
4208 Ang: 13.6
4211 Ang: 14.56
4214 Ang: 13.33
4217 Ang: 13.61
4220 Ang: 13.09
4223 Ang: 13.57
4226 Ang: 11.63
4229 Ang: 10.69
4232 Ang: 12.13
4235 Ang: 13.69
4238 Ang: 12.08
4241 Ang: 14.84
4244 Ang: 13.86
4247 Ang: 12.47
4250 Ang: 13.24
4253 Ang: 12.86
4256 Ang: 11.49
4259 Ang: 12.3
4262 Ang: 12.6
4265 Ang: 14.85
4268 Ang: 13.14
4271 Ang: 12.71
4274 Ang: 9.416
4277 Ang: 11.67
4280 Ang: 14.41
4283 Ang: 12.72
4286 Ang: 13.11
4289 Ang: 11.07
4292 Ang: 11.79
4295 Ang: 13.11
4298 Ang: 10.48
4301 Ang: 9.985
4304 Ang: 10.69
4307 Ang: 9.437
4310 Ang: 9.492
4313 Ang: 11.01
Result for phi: -1.04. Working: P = 11.9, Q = 11.4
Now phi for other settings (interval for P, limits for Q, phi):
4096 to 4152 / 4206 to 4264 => -0.89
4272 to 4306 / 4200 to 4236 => -0.90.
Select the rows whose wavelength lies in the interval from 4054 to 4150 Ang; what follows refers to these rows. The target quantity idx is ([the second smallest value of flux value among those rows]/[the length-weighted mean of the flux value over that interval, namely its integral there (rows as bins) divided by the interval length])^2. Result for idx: 0.720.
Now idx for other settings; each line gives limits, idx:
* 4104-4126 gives 0.786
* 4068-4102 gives 0.760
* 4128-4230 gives 0.728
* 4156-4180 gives 0.888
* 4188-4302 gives 0.631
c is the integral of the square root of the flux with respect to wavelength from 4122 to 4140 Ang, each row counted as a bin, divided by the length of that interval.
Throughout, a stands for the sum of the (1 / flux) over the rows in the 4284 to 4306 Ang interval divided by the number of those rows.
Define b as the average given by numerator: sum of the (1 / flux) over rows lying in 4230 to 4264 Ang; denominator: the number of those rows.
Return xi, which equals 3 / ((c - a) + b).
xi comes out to 0.856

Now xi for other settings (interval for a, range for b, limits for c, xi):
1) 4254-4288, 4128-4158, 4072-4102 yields 0.878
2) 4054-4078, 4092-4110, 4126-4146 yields 0.855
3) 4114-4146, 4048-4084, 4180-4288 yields 0.841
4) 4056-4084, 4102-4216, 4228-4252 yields 0.837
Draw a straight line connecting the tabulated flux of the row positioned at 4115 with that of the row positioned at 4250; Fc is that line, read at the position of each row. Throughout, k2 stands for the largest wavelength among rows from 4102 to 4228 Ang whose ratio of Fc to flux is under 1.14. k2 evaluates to 4226 Ang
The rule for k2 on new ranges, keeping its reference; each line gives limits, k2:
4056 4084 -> 4082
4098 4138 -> 4136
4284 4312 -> 4295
